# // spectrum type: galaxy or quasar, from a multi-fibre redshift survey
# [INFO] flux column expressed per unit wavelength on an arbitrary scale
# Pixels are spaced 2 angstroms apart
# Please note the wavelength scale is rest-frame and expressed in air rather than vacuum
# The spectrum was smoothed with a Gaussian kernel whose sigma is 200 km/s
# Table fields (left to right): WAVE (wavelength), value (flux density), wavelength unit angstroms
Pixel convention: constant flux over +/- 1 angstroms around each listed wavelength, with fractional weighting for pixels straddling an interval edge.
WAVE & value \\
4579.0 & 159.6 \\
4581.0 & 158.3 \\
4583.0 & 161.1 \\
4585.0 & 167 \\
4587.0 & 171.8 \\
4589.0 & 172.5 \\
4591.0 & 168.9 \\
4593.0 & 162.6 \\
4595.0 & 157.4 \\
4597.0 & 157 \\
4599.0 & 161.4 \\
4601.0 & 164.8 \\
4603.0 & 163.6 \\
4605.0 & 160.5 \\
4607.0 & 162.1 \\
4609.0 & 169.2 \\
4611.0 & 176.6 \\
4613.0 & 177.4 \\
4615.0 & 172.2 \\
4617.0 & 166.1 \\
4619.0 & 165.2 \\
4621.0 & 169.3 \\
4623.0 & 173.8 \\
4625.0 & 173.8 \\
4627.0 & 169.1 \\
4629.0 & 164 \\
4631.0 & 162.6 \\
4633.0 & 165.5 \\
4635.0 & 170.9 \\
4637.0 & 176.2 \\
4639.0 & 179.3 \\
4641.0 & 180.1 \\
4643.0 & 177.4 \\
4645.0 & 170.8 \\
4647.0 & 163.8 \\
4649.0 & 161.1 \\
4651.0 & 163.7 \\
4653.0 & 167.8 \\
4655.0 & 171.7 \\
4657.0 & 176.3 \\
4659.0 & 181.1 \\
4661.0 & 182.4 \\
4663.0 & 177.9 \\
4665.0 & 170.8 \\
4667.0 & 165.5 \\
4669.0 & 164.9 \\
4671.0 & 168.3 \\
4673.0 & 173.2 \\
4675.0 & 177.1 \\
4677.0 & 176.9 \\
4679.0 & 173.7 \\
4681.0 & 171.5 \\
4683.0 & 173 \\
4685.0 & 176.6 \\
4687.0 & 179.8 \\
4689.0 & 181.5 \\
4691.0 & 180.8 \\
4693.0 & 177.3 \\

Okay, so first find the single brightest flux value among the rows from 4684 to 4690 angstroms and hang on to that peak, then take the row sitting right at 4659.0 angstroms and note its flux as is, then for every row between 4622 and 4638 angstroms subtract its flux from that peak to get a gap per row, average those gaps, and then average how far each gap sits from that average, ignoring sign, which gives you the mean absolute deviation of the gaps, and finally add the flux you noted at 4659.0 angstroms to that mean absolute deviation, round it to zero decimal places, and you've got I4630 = 185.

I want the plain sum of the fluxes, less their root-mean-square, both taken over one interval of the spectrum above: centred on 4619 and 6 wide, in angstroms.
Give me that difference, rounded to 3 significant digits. 334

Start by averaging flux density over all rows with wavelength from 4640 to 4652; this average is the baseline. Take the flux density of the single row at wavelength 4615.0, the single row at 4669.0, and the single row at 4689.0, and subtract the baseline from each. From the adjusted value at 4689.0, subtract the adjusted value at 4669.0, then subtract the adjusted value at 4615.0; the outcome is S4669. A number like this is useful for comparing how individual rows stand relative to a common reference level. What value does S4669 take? 14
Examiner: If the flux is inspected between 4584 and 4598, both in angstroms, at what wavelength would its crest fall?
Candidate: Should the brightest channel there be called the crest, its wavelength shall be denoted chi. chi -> 4589.0 angstroms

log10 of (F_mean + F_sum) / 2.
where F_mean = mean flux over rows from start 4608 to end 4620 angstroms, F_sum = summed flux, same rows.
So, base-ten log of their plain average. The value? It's 2.78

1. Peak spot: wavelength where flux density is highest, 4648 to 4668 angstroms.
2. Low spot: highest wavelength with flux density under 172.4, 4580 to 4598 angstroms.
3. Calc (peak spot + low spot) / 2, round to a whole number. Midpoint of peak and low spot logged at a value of 4629 angstroms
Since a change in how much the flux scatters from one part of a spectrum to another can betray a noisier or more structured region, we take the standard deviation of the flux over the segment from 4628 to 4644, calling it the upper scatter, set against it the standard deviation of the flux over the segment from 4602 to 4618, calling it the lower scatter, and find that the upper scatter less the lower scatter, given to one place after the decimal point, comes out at 0.7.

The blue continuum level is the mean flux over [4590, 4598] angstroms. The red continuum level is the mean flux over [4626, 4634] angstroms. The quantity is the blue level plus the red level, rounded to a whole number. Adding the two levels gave 327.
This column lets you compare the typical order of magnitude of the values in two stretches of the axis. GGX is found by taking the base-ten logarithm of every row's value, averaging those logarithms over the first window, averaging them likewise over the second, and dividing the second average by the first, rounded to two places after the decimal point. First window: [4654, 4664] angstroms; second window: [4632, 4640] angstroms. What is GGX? 0.99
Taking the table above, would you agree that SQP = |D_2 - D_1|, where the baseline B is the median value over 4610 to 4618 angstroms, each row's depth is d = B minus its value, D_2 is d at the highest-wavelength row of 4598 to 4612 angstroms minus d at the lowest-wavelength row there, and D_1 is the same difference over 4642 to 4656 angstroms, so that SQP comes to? 21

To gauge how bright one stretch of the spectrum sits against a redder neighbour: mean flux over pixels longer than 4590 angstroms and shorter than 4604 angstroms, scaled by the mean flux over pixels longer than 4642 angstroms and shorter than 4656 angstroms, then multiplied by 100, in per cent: 97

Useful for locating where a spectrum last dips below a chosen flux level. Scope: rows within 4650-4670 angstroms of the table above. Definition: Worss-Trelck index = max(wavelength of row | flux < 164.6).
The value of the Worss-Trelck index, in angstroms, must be 4651.0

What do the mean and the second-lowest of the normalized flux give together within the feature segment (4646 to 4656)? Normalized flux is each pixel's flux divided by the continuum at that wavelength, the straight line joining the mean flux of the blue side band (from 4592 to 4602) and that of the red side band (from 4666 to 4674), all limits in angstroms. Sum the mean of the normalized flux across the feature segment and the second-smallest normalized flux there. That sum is 1.98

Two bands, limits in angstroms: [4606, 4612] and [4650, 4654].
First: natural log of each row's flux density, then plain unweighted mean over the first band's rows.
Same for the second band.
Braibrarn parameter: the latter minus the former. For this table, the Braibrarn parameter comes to -0.02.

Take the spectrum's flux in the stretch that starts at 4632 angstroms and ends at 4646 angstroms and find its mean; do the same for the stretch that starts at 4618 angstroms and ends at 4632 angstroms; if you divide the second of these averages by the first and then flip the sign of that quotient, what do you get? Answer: -0.965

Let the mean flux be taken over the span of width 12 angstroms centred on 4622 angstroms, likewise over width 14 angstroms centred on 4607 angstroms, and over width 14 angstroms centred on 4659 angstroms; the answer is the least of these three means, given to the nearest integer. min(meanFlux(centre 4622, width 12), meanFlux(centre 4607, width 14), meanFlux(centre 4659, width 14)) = 168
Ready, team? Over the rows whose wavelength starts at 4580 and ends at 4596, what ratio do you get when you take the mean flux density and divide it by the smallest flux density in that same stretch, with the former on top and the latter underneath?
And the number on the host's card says 1.05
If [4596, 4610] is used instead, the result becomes 1.04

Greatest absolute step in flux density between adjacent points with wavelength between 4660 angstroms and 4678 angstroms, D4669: 7.10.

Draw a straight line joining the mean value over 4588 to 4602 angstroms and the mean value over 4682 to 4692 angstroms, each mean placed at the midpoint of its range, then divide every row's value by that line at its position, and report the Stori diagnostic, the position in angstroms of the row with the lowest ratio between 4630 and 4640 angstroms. 4631.0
